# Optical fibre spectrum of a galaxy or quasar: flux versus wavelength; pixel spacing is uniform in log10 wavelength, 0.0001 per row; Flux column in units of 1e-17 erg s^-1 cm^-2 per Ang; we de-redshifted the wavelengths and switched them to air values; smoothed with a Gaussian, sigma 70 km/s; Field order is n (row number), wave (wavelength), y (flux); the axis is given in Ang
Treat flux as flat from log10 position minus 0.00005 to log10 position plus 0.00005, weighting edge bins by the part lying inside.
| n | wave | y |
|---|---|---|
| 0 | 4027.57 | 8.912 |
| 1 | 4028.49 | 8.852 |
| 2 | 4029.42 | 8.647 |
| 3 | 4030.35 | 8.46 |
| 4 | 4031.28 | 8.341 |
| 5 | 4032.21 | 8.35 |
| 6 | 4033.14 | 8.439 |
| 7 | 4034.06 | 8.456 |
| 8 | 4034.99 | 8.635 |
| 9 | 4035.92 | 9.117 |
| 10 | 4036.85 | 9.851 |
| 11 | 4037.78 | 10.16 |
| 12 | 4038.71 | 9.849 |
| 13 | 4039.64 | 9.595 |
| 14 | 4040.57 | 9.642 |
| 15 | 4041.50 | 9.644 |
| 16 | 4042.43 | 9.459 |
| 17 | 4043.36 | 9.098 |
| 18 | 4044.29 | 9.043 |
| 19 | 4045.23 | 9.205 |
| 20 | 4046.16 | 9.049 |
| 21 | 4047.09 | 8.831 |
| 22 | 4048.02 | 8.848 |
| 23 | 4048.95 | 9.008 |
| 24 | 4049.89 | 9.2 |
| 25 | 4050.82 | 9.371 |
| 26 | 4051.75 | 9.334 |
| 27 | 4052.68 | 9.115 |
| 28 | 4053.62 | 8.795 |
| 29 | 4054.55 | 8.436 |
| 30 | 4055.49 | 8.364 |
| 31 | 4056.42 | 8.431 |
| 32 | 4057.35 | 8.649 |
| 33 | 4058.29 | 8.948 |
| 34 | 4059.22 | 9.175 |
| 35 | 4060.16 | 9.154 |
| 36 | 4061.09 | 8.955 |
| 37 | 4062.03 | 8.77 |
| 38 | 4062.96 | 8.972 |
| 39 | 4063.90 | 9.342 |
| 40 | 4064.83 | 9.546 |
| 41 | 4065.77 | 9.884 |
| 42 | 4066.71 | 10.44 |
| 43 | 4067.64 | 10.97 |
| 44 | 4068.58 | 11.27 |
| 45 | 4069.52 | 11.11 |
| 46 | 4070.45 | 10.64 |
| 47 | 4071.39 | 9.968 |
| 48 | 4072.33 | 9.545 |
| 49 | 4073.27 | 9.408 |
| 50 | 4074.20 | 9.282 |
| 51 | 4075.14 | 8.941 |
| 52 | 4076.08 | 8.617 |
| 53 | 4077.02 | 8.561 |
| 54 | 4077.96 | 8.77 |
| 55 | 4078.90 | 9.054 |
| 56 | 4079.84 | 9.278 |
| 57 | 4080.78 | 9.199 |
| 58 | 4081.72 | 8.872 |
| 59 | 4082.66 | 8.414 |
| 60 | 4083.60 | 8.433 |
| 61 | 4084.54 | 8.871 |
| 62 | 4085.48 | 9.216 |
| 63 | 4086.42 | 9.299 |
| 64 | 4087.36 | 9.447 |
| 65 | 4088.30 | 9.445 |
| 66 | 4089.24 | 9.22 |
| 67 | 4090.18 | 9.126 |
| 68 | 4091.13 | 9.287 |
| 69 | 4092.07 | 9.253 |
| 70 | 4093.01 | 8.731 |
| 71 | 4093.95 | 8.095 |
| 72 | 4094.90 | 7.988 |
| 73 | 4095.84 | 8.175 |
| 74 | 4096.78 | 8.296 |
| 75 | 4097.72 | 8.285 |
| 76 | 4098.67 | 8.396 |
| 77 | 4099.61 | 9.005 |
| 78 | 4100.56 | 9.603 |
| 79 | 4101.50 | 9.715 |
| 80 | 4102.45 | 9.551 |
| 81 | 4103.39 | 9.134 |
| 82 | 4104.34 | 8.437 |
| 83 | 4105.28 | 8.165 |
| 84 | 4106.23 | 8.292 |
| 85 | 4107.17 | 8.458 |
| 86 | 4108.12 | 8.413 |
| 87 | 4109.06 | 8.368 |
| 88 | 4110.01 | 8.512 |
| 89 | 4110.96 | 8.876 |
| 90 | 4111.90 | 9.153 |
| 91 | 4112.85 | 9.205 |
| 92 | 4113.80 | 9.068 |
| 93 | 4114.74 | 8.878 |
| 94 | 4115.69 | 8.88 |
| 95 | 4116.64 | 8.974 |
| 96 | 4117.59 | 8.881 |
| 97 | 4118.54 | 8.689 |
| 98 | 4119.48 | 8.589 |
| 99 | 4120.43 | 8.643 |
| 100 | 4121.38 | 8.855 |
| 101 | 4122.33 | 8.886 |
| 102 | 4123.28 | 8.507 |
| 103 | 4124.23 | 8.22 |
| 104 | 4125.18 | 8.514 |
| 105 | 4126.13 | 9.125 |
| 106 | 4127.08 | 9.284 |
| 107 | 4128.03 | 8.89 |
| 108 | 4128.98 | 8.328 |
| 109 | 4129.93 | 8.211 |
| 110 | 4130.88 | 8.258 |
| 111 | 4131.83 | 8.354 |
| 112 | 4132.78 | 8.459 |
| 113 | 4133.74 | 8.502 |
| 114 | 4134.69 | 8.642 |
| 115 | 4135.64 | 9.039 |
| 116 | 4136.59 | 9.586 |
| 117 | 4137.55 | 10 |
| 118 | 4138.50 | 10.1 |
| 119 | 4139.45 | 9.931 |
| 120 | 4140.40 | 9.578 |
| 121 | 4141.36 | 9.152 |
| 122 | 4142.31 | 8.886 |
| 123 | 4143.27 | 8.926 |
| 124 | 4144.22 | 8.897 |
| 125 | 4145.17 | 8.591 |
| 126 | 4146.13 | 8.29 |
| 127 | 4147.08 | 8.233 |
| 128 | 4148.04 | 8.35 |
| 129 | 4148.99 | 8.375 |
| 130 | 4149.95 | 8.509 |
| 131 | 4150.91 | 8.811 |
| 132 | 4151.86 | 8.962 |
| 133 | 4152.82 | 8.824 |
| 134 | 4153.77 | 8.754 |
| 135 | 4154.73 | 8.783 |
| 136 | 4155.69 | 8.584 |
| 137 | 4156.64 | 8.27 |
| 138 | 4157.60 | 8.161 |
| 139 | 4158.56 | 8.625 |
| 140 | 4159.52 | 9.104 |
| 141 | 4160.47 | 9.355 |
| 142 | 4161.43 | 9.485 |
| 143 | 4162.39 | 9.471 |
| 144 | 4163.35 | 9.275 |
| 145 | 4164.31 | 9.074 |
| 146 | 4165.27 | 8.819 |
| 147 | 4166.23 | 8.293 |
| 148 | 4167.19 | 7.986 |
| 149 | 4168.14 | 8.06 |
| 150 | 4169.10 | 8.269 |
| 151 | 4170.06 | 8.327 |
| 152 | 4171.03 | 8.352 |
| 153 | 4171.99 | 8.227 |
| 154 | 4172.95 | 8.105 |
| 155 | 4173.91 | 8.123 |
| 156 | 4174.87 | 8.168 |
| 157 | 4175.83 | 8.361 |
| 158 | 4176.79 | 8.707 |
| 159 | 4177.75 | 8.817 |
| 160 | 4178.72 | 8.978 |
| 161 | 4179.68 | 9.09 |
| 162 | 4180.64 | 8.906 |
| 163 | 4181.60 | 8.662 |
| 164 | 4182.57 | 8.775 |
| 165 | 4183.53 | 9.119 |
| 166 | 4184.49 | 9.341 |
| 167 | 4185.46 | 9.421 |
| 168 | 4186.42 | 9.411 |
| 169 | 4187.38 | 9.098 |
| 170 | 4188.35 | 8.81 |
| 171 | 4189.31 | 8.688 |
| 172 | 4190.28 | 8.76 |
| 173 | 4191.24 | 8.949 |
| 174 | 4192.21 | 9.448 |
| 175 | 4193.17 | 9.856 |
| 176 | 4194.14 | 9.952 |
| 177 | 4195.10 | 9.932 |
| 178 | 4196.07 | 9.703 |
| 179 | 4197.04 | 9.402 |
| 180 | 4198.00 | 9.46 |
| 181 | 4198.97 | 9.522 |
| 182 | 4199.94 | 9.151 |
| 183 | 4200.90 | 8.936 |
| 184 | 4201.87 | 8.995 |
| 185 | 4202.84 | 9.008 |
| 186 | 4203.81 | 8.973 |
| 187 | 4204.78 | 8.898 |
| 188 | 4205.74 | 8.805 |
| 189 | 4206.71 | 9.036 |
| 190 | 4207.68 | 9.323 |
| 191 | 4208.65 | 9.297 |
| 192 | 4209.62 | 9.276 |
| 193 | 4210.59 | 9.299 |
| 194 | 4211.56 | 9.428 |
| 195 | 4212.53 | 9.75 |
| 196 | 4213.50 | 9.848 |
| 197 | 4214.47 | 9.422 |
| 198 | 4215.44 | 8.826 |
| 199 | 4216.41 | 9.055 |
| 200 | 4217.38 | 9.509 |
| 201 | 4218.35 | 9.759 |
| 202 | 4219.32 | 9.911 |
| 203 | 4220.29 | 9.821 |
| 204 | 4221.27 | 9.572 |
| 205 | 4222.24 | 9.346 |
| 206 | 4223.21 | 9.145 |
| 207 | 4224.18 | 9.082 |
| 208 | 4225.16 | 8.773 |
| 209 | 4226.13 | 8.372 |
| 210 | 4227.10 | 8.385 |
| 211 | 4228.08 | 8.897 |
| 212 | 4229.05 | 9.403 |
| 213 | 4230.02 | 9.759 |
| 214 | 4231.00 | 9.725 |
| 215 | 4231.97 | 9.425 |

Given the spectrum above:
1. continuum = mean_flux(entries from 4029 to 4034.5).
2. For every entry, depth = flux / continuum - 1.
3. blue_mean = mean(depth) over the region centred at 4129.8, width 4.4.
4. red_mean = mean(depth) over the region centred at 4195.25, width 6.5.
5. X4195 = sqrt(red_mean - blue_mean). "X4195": 0.39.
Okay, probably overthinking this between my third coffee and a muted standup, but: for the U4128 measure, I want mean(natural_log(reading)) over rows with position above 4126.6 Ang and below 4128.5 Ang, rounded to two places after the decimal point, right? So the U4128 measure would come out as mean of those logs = 2.21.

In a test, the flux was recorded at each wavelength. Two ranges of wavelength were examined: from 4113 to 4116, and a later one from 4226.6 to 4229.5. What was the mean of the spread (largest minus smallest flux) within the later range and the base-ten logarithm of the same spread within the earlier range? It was 0.15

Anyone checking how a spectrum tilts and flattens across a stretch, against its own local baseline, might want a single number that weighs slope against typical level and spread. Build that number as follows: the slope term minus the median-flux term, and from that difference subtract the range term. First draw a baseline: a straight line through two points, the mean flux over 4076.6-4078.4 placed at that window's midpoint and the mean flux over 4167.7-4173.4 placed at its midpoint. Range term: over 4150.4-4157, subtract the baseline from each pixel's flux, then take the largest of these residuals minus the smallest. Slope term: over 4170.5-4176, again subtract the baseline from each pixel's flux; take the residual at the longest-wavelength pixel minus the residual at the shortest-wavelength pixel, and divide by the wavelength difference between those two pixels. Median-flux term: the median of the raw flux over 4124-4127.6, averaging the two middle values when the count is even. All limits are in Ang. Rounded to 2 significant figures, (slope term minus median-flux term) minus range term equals -9.5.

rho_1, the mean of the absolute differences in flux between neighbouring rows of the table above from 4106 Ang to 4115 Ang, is 0.16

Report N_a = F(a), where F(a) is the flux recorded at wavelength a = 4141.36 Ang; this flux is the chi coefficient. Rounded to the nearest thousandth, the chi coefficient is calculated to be 9.152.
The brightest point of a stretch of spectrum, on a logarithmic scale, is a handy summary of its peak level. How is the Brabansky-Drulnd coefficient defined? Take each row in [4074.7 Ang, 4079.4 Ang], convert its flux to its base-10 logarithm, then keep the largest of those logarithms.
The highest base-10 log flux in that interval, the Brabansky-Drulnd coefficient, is 0.957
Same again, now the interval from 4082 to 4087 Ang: 0.968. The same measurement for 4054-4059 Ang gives 0.952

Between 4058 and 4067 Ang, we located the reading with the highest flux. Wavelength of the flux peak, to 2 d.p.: 4066.71 Ang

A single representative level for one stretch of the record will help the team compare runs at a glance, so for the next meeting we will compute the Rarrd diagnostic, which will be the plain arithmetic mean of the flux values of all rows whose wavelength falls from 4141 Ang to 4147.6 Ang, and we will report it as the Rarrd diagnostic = 8.7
